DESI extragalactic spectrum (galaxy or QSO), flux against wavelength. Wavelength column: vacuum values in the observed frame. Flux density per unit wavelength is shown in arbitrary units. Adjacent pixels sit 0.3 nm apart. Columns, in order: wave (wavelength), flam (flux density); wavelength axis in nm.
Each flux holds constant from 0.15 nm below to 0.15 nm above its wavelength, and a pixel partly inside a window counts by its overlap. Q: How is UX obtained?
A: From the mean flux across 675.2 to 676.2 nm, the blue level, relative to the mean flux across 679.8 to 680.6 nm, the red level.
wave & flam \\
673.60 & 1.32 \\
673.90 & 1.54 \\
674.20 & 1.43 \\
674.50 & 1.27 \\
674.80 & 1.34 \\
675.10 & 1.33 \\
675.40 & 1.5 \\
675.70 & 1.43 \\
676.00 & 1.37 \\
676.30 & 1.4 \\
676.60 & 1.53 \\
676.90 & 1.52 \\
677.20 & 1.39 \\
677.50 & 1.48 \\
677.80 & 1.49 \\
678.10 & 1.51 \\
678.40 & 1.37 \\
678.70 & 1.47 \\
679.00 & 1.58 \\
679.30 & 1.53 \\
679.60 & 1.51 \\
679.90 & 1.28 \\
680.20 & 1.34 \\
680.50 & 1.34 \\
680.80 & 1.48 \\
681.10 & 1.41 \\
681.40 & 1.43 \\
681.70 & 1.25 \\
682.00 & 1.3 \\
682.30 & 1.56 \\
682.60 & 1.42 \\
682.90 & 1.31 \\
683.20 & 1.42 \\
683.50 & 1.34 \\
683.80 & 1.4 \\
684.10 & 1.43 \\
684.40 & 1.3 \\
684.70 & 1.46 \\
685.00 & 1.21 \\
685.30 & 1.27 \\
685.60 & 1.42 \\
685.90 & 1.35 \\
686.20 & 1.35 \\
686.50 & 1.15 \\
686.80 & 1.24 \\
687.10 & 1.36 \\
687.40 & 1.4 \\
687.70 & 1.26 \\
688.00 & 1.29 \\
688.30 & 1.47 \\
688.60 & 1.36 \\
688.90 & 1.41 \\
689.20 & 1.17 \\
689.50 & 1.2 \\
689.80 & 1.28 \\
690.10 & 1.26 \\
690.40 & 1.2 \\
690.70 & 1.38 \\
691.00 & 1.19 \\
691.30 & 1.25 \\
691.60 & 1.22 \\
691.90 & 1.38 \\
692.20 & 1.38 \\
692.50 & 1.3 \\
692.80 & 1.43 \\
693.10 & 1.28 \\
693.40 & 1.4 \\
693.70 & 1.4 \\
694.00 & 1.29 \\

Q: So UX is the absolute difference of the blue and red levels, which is 0.11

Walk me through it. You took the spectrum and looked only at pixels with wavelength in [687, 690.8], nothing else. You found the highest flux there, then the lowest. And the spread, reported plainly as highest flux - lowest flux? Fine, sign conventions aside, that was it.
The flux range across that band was 0.30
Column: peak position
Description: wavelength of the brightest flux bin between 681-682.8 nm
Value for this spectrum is 682.30 nm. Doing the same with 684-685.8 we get 684.70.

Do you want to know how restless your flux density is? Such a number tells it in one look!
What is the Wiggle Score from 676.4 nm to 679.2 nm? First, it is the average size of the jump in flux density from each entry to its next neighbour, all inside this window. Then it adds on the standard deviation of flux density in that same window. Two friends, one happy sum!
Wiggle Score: 0.14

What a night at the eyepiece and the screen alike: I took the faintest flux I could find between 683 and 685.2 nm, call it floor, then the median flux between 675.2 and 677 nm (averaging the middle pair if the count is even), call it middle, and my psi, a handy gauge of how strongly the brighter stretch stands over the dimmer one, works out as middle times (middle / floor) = 1.77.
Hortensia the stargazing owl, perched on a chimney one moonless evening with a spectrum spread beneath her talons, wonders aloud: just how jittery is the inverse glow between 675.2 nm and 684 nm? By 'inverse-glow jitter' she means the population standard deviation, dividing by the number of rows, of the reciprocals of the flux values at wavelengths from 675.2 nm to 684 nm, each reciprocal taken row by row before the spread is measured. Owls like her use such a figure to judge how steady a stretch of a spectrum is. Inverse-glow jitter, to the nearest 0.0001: 0.0434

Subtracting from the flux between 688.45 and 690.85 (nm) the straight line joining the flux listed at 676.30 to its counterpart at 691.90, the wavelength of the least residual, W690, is 689.20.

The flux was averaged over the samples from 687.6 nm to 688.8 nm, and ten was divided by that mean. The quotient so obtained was 7.4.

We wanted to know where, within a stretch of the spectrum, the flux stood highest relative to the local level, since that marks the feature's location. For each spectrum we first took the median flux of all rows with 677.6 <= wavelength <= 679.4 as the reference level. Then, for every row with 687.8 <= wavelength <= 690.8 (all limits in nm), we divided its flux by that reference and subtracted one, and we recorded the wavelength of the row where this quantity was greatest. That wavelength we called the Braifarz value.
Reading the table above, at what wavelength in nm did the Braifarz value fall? 688.30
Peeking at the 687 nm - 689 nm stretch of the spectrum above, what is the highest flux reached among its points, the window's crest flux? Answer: 1.47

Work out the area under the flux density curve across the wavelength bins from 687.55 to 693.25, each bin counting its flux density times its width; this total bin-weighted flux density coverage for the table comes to 7.4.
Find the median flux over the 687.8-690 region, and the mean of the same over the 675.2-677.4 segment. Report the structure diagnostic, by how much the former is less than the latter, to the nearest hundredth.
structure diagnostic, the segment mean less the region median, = 0.16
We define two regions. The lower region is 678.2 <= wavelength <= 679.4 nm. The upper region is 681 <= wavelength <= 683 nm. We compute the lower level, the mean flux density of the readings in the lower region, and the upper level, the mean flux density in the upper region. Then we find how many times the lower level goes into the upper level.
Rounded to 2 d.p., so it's 0.93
